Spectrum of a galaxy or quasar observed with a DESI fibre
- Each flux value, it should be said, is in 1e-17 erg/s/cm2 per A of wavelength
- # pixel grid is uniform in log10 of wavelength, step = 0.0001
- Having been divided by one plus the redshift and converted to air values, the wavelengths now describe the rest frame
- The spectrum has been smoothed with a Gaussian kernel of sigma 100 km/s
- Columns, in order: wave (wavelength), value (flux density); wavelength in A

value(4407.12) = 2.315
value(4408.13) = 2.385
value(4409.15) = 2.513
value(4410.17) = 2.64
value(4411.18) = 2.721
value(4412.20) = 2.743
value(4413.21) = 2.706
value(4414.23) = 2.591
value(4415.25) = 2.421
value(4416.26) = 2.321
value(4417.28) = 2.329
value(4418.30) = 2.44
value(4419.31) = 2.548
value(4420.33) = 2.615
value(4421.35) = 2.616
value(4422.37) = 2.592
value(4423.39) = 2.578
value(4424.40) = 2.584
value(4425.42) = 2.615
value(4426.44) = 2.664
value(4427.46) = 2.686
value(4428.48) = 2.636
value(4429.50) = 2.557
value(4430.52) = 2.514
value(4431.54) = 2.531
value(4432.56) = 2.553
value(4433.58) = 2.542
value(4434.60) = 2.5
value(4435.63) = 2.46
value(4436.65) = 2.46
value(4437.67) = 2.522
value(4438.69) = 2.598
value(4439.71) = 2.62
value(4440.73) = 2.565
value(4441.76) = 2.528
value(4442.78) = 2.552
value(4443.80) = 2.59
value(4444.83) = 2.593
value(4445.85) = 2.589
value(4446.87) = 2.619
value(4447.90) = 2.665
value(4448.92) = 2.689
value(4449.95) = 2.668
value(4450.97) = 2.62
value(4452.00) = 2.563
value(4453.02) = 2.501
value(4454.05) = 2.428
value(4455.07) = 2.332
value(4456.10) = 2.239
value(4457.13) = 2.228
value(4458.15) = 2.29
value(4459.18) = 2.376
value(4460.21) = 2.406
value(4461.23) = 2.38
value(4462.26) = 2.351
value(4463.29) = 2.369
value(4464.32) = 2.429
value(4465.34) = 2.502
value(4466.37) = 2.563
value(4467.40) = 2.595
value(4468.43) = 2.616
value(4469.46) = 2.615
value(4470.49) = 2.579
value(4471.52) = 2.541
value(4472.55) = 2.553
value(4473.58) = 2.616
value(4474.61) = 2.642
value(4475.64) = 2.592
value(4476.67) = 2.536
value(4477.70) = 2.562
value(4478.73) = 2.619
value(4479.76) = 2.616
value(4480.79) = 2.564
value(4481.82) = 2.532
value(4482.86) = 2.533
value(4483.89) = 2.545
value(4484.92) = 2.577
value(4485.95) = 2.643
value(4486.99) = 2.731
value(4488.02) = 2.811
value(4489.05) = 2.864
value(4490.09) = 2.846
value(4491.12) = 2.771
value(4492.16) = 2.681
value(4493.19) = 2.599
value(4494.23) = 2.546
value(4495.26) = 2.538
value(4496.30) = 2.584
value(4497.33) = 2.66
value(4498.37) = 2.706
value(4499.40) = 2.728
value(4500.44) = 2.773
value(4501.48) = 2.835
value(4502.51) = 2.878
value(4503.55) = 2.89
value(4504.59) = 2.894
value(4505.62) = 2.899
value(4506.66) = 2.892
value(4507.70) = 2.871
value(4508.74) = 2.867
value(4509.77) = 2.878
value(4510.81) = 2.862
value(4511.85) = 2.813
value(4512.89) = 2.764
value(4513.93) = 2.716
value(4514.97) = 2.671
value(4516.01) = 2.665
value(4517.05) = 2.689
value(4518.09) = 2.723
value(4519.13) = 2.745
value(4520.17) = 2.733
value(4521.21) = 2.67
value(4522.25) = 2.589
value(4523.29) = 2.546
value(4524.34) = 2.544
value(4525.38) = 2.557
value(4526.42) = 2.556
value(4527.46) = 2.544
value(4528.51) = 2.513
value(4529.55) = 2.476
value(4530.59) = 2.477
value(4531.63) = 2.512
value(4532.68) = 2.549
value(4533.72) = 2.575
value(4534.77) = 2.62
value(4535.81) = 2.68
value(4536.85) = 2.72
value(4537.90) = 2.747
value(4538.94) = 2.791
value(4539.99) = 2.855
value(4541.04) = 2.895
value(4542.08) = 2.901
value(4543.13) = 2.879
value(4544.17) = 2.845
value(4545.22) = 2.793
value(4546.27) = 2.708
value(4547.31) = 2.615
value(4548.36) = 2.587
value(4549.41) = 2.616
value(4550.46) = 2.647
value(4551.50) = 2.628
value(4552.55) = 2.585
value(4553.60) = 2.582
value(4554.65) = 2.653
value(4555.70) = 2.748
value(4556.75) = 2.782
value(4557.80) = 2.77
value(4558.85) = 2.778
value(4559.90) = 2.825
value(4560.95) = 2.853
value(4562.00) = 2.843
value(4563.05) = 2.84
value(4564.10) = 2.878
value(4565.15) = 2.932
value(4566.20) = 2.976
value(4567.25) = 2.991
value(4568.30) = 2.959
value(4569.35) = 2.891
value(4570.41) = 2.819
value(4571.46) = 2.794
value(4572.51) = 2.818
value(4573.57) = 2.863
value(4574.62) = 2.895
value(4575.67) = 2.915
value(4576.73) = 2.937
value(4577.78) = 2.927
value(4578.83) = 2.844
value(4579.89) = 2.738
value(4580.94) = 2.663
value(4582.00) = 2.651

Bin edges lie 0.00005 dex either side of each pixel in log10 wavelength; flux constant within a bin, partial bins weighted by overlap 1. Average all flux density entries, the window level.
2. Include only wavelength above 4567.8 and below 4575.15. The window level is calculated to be 2.86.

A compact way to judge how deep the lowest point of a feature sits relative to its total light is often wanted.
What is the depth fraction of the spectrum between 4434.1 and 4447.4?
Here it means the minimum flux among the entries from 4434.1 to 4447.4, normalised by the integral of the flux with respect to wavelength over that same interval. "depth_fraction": 0.0725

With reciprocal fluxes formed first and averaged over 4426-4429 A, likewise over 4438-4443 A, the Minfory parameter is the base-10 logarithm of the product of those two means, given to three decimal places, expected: -0.835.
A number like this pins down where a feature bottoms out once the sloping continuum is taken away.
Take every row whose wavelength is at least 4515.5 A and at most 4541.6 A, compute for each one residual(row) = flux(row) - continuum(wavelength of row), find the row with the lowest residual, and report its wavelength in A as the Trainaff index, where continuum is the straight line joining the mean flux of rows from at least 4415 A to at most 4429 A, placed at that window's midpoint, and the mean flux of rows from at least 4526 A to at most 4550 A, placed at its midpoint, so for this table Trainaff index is 4530.59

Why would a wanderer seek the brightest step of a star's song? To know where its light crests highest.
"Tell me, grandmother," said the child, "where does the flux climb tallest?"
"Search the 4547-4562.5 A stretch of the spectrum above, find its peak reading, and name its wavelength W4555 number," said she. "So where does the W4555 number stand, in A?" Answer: 4560.95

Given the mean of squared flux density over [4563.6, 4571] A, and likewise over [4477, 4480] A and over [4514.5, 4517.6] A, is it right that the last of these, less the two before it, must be -8.1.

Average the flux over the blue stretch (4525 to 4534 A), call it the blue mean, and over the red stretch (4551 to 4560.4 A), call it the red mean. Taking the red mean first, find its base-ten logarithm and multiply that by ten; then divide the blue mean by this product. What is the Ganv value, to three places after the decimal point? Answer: 0.585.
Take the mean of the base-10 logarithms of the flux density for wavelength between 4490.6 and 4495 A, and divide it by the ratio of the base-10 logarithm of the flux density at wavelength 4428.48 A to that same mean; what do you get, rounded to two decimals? 0.42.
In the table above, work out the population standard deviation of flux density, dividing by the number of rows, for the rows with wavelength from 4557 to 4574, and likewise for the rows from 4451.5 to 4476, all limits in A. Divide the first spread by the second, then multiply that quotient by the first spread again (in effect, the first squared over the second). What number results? 0.04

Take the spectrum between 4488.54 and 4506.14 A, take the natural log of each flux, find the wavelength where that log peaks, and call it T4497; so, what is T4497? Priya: 4505.62 A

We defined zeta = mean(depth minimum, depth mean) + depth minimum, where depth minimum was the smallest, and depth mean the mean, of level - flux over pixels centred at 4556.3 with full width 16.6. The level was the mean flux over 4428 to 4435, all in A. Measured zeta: -0.58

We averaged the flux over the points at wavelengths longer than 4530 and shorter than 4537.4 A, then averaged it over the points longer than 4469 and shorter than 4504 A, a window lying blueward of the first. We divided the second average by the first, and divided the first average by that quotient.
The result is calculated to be 2.53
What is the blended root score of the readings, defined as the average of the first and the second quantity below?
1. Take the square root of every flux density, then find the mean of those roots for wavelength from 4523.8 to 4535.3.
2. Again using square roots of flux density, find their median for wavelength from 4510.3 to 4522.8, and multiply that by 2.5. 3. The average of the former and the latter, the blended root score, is 2.86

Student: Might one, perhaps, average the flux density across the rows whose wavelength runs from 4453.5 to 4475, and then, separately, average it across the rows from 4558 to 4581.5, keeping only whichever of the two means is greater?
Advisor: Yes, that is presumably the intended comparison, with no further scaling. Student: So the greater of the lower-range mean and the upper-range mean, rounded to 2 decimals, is 2.86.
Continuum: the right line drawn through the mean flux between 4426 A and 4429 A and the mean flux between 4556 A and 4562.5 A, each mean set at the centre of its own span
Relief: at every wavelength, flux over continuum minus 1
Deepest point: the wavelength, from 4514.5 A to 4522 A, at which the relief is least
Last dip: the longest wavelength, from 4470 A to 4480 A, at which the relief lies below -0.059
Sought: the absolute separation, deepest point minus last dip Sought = 44.5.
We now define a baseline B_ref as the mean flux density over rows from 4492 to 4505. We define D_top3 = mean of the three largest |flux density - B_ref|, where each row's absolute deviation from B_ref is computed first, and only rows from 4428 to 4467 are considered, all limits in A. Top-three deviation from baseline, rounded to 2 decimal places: 0.46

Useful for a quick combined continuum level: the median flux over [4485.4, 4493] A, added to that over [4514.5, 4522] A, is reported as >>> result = 5.46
